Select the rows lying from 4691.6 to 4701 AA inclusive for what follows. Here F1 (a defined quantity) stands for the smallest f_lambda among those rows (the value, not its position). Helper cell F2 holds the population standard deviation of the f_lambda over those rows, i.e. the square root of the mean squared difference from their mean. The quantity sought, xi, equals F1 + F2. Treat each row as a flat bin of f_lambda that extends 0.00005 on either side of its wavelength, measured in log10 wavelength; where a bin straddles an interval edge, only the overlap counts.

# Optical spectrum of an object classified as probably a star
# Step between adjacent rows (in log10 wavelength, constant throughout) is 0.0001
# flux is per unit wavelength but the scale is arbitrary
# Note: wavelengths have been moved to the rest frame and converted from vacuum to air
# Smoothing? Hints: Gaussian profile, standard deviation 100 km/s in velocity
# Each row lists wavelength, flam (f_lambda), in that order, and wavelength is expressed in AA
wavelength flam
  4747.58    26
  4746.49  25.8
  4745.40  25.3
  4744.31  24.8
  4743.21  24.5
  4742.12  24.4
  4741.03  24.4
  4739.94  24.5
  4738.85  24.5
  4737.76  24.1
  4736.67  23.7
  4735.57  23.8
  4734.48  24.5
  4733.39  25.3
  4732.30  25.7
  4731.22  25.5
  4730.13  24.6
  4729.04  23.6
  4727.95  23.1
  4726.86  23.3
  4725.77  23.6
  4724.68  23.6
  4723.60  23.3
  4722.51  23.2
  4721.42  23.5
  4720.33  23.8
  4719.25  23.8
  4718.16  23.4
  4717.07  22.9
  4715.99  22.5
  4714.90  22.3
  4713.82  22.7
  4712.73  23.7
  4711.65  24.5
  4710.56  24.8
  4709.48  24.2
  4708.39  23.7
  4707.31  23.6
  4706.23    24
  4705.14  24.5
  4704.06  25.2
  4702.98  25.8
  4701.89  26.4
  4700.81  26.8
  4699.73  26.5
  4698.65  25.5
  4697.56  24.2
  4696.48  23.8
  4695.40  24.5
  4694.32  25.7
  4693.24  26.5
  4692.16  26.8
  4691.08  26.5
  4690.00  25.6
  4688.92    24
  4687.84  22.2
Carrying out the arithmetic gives 24.9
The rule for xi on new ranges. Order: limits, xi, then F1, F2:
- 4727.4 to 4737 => 24.0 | 23.1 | 0.88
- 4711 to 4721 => 23.0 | 22.3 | 0.69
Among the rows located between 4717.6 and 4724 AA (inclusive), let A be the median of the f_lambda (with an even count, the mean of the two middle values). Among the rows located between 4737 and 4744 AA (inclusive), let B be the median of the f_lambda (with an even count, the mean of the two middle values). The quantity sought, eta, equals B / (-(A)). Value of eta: -1.04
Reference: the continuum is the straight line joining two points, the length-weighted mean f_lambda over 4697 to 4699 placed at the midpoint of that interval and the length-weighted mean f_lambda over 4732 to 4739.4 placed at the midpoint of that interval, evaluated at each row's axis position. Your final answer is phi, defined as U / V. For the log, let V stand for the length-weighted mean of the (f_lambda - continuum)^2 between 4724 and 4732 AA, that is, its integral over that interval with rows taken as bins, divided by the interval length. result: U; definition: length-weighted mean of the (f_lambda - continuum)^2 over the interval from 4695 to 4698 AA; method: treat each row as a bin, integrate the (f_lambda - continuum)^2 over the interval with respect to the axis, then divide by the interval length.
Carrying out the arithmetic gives 0.4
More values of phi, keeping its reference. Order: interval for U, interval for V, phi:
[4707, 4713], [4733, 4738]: 1.3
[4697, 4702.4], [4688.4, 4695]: 1.1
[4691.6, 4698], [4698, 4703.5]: 0.6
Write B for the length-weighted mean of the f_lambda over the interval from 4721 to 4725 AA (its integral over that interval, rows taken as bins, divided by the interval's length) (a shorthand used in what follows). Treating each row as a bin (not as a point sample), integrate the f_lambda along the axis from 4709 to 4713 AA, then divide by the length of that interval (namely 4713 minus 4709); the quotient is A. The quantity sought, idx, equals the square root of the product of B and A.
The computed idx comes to 23.9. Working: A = 24.4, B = 23.4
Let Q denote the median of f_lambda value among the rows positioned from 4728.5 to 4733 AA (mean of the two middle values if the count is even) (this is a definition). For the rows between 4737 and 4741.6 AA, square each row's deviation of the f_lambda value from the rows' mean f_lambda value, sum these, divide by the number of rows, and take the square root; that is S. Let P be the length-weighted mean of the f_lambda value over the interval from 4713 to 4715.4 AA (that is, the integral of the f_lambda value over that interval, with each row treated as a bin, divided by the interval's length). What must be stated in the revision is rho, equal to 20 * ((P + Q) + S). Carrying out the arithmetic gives 957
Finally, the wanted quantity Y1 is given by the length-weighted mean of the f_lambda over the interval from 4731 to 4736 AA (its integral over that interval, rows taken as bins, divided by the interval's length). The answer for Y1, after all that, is 25.0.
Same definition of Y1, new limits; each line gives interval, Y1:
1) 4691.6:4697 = 25.5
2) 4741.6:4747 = 25.0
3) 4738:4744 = 24.5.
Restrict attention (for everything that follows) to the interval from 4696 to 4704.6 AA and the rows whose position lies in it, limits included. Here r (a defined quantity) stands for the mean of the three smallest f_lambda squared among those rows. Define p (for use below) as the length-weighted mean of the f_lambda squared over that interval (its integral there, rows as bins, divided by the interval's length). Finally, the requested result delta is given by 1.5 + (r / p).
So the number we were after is 2.41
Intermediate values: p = 653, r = 596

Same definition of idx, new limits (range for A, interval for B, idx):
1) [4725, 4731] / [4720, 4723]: 23.6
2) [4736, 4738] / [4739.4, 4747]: 24.3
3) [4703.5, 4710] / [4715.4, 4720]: 23.7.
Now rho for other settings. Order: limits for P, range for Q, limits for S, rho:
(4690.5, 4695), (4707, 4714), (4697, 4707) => 1020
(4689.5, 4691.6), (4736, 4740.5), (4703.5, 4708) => 1019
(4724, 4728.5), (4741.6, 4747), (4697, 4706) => 982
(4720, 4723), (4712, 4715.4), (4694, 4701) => 944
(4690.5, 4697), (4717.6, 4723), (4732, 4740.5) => 996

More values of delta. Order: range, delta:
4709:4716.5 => 2.41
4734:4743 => 2.47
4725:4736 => 2.42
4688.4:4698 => 2.40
